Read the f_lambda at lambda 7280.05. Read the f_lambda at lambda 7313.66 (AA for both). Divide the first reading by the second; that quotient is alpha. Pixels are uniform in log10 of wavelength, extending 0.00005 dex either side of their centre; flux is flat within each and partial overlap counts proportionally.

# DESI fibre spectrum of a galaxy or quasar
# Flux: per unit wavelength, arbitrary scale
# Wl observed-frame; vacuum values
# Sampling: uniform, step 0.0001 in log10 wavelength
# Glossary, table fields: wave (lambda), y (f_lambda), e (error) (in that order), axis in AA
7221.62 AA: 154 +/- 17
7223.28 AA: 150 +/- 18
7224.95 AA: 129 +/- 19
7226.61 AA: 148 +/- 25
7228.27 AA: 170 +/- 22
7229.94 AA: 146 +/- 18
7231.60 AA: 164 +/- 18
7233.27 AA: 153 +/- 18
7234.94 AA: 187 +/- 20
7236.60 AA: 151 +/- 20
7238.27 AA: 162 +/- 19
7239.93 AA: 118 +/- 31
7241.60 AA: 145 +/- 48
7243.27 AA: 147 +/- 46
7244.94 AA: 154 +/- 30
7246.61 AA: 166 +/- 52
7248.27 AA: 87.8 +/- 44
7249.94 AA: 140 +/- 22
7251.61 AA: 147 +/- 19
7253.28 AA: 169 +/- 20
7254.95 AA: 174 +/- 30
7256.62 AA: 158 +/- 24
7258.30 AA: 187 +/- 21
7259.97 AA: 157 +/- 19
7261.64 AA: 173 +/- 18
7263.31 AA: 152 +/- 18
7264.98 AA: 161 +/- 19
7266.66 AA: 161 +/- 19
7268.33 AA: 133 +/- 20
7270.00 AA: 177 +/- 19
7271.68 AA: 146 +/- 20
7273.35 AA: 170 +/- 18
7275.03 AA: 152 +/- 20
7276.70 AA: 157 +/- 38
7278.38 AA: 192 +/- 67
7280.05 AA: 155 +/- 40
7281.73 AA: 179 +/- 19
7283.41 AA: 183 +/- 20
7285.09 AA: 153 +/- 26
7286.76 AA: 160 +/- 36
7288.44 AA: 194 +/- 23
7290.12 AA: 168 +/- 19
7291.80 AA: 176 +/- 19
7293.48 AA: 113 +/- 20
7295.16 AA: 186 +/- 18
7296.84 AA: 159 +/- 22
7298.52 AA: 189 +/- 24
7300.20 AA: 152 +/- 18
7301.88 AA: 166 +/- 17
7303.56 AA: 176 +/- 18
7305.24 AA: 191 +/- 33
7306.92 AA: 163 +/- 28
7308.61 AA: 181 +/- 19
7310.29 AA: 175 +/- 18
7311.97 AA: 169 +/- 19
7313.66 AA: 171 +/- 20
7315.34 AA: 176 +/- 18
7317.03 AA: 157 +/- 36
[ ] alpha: 0.91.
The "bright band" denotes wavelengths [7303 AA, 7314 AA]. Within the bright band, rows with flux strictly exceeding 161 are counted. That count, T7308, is 7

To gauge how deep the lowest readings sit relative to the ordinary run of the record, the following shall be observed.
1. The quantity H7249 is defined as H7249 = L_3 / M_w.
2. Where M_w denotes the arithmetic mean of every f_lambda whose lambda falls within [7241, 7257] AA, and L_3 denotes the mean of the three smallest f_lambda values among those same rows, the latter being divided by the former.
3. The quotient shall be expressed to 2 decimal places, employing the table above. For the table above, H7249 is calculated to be 0.84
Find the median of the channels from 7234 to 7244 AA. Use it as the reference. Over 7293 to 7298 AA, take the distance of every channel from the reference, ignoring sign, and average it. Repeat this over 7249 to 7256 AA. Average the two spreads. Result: 21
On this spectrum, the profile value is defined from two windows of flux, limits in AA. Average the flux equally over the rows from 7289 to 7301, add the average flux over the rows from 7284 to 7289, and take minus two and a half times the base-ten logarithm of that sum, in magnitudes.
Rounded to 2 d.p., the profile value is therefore -6.30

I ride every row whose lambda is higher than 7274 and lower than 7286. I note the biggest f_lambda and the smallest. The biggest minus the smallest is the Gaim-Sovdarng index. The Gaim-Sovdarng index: 40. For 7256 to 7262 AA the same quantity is 30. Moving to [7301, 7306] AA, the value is 25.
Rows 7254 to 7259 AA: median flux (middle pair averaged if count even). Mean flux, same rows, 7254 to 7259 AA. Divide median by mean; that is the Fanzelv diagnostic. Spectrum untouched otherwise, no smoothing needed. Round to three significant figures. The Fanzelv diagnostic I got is 1.01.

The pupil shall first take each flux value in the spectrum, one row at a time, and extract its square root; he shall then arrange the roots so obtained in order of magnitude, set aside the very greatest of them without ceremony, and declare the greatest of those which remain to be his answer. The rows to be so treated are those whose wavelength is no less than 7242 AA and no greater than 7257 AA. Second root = 13.00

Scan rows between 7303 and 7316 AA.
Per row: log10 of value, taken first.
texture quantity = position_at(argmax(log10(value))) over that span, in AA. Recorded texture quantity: 7305.24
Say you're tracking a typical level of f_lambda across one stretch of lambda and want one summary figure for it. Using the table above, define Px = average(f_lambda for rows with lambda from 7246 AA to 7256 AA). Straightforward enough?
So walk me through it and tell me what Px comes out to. 147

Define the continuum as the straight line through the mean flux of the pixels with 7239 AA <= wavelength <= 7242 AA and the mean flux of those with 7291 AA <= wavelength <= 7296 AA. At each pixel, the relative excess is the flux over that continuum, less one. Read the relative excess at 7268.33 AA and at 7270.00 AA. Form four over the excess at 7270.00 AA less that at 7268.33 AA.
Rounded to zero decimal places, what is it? 14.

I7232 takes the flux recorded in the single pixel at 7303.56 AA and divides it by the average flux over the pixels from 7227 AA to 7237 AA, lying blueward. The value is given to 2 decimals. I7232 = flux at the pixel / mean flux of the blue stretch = 1.09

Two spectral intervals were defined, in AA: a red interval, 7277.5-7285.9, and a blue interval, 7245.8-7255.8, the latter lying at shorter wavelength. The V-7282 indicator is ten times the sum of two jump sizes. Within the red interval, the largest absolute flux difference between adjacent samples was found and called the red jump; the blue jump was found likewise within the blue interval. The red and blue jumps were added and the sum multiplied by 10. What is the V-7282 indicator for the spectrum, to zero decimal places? 1152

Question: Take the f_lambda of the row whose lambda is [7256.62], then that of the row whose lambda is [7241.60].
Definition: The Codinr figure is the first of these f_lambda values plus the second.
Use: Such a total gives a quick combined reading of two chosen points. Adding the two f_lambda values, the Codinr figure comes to 303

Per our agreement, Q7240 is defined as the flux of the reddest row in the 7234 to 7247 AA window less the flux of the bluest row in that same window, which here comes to -21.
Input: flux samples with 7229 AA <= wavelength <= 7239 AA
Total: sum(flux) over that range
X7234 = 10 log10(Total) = 29.8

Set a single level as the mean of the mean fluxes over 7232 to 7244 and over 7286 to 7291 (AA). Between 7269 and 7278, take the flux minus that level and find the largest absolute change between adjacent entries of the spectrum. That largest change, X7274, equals 31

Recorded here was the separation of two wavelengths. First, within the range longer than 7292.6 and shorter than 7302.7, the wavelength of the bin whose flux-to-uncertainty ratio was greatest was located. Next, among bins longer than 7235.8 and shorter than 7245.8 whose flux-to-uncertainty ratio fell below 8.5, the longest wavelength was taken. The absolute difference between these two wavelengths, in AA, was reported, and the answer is 50.2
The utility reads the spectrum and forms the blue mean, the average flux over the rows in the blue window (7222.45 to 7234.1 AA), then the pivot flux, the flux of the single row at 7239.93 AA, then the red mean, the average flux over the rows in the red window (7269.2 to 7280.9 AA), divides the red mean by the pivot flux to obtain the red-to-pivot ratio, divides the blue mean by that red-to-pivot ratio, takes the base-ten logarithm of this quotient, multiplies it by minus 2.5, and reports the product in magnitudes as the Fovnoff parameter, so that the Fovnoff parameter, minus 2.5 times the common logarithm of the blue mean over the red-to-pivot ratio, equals -5.09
